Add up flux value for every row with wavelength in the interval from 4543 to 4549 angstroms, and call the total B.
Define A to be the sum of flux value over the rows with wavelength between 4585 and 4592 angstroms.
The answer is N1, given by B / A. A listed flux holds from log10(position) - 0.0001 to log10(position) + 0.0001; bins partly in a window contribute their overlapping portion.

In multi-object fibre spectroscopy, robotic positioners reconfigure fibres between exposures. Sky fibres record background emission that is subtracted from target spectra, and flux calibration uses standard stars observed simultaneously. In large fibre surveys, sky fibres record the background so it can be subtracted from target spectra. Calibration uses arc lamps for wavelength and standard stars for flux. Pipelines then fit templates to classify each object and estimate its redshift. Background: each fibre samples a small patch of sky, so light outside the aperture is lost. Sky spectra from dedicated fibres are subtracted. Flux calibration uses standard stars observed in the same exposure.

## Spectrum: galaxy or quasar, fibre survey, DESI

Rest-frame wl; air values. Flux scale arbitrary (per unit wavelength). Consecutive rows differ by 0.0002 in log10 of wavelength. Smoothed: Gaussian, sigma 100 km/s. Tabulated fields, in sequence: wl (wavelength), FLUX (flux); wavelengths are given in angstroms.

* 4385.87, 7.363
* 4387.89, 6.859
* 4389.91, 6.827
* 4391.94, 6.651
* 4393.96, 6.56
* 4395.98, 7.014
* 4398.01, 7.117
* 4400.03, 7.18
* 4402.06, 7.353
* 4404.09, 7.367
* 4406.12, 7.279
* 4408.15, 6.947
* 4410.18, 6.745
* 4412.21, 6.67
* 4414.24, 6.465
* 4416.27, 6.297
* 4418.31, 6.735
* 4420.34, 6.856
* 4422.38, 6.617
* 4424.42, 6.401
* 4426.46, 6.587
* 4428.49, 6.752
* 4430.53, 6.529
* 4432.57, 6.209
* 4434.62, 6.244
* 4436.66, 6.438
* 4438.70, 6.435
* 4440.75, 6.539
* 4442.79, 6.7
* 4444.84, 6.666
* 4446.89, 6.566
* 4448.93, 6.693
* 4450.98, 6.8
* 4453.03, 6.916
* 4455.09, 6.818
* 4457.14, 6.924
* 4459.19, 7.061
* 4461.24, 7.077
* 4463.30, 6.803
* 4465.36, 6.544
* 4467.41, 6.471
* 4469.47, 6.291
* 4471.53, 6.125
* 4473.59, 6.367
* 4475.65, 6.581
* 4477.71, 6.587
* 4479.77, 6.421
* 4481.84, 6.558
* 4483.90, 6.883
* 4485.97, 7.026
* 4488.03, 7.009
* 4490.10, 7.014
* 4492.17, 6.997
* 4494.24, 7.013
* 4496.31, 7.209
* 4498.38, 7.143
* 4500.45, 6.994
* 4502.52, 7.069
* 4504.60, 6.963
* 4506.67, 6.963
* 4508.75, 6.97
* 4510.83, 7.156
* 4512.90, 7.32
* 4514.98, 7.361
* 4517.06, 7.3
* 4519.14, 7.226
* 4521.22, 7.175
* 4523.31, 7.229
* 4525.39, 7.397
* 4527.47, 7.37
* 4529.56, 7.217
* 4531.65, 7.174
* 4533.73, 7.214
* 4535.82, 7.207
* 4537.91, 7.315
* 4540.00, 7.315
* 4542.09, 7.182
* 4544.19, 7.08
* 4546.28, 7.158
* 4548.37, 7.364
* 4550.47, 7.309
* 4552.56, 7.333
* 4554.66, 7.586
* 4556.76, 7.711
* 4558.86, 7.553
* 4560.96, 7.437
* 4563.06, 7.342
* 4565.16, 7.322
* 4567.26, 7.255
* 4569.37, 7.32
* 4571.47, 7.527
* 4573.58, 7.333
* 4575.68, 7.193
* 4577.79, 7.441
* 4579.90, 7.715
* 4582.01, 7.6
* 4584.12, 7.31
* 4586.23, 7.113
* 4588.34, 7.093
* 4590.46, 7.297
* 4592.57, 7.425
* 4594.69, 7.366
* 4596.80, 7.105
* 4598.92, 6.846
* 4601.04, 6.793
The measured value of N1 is 1.00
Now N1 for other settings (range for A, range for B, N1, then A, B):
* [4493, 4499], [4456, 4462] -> 0.99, 21.4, 21.1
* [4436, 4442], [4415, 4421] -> 1.02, 19.4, 19.9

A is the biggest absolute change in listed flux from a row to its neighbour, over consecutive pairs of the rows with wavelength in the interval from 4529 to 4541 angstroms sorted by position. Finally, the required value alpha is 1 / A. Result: 9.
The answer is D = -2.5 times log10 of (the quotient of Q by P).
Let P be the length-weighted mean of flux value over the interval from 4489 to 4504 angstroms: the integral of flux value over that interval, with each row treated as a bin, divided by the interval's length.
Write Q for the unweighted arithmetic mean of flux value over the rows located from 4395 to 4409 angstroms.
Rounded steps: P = 7.1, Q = 7.2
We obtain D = -0.02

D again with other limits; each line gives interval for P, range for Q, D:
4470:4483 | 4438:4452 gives -0.03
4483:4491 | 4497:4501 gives -0.01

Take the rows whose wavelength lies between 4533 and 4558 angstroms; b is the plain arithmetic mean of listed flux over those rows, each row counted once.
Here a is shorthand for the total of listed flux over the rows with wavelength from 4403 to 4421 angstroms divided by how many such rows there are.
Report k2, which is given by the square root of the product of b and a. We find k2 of 7.06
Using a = 6.8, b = 7.31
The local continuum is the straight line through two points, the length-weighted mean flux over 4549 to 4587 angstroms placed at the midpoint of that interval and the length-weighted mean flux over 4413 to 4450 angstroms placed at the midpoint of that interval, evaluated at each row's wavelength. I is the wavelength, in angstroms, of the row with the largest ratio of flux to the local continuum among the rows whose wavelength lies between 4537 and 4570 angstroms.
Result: 4556.76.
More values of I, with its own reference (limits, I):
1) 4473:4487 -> 4485.97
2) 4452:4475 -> 4461.24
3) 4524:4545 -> 4525.39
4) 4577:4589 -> 4579.90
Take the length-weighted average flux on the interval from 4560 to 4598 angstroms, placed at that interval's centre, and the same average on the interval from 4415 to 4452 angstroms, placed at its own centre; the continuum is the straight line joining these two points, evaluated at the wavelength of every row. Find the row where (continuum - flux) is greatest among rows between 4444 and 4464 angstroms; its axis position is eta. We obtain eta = 4446.89 angstroms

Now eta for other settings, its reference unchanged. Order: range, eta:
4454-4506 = 4471.53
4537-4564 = 4544.19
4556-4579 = 4575.68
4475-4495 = 4479.77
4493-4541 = 4508.75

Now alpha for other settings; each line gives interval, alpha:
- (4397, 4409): 3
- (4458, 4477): 4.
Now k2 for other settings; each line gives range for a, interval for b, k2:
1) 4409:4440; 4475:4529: 6.78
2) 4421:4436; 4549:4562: 6.96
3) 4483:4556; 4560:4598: 7.26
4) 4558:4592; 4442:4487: 7.01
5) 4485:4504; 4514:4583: 7.20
